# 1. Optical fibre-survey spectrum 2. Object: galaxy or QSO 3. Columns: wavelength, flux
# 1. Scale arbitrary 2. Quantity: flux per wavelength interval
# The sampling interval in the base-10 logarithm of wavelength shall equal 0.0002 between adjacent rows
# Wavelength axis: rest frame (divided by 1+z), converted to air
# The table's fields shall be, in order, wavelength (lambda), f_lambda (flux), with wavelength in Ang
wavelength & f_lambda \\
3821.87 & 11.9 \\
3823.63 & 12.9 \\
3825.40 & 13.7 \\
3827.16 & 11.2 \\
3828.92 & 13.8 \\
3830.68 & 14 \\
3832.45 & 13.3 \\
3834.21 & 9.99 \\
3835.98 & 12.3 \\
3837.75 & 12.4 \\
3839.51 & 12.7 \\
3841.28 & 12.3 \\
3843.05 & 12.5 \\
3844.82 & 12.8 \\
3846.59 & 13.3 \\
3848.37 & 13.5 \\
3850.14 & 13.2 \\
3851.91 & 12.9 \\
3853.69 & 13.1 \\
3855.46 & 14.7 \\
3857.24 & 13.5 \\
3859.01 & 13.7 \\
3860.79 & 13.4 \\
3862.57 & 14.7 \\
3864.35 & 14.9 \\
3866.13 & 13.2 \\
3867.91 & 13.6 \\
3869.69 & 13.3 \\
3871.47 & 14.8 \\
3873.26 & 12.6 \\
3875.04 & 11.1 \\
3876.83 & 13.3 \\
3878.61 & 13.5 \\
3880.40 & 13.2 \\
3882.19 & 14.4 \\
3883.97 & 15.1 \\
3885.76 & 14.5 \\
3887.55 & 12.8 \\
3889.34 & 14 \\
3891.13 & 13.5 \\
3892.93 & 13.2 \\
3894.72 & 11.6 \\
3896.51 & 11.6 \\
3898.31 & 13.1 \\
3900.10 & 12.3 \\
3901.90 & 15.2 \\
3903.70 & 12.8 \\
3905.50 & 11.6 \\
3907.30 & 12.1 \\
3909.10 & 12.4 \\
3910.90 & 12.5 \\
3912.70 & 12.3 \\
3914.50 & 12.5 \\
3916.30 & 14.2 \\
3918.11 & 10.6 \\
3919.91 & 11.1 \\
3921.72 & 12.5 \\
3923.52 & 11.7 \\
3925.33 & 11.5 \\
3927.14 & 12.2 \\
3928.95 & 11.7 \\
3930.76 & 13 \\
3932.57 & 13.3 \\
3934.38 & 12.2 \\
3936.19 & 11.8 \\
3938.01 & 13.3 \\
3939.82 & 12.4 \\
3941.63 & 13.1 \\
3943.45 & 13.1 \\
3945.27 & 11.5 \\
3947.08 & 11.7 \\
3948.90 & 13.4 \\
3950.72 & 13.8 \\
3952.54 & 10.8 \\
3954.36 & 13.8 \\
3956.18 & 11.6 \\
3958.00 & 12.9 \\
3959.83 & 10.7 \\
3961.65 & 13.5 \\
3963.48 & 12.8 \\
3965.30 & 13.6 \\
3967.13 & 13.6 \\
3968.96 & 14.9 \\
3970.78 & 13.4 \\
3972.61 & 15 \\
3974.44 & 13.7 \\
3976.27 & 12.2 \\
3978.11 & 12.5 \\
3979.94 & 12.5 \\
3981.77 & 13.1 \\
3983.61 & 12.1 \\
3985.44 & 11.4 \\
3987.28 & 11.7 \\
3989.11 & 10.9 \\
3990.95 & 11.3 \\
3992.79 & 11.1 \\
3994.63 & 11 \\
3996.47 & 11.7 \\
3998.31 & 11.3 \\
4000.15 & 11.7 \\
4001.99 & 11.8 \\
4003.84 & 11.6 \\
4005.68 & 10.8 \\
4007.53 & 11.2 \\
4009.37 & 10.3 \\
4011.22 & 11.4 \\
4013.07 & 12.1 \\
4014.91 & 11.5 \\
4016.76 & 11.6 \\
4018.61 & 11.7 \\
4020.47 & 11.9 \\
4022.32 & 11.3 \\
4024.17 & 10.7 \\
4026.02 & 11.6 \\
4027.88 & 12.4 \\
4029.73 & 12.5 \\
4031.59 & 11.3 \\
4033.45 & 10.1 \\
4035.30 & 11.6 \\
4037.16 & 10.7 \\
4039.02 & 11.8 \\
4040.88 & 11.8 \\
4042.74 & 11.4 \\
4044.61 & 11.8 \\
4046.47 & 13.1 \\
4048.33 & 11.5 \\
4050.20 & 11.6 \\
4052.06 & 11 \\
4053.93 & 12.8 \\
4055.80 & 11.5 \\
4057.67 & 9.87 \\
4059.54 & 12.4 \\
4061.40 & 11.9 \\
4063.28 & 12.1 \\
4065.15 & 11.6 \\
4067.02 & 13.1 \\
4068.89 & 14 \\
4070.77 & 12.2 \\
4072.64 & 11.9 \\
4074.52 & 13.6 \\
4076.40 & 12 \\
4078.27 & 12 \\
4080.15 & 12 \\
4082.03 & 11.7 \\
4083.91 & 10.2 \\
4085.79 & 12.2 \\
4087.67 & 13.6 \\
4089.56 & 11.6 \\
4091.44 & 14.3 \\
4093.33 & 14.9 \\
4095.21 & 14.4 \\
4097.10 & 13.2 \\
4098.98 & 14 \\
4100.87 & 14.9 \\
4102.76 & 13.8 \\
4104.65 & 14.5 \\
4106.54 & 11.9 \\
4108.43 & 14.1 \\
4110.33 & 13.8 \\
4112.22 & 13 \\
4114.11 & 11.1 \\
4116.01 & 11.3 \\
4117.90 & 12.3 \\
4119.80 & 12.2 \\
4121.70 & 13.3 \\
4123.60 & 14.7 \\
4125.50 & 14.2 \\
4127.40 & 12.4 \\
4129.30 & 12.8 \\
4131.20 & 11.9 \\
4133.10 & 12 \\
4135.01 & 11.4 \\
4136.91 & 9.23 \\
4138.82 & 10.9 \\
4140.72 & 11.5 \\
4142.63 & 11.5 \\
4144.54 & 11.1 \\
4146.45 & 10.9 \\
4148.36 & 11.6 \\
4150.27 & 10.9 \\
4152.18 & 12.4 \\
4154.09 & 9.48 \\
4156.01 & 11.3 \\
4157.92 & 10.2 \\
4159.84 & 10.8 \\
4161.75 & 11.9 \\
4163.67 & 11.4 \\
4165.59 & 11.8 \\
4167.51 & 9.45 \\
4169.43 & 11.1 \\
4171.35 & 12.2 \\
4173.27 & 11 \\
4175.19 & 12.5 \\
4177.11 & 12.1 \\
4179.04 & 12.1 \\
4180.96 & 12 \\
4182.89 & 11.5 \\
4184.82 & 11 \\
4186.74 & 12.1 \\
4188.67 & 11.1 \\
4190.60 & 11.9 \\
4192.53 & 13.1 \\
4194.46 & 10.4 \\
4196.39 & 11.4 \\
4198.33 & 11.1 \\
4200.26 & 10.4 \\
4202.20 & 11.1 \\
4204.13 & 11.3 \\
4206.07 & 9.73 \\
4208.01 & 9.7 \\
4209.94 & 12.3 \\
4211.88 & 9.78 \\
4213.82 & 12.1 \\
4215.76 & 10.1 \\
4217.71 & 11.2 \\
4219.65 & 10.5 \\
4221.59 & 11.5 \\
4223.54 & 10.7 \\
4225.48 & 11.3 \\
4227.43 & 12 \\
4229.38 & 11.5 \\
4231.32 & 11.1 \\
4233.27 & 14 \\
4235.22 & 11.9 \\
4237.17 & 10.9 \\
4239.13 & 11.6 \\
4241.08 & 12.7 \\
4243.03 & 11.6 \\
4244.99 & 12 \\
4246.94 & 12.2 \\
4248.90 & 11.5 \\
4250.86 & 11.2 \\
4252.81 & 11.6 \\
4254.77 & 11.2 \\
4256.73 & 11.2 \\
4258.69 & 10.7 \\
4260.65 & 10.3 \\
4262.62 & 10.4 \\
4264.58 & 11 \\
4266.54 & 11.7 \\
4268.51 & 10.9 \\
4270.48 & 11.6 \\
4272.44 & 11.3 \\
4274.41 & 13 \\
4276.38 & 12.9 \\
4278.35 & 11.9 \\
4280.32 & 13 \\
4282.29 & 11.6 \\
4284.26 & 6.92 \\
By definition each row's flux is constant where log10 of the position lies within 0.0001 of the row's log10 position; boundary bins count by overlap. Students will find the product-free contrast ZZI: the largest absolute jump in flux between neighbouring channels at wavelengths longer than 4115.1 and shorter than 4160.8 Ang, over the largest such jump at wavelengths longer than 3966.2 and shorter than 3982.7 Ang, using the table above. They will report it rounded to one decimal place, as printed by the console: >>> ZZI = 1.8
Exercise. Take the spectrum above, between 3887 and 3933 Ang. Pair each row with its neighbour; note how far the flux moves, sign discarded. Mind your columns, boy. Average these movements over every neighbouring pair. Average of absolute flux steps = 0.99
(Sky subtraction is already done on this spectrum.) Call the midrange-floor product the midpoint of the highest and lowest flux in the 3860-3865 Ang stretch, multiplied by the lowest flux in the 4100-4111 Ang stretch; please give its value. 168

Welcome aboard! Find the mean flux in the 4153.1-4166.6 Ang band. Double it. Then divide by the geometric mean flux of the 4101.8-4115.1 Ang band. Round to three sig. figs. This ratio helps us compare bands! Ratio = 1.67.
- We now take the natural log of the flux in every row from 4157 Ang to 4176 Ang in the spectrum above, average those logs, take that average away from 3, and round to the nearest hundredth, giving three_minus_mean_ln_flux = 0.58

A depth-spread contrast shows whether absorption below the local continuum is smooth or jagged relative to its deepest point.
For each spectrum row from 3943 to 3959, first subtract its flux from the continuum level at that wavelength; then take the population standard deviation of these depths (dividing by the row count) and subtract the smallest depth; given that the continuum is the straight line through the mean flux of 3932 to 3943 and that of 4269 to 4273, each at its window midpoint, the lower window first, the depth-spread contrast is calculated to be 2.2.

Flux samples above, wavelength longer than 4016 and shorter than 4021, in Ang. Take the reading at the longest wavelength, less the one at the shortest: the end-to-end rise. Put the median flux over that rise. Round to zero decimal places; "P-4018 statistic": 39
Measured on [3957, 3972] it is 27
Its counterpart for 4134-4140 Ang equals -22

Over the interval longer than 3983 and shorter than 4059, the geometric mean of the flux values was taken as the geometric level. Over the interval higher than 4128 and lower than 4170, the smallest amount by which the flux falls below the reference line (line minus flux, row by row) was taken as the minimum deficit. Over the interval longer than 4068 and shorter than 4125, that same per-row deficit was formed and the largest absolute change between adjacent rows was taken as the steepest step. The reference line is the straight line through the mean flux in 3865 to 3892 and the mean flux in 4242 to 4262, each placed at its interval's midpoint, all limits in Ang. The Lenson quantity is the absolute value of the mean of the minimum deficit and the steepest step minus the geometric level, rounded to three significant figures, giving 10.5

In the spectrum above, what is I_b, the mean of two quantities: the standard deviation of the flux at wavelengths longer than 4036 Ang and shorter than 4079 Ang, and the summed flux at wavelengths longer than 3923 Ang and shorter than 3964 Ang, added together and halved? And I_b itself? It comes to 143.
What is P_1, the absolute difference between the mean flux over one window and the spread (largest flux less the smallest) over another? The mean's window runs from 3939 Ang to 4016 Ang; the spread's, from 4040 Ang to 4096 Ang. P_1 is 7.2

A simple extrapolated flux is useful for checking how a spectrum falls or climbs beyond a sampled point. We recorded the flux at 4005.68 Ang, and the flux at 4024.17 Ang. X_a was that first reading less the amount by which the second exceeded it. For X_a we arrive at 11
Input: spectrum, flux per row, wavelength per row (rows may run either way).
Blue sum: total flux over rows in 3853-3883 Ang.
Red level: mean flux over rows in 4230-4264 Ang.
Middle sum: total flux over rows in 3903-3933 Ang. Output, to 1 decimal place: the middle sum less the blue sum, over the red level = -2.0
